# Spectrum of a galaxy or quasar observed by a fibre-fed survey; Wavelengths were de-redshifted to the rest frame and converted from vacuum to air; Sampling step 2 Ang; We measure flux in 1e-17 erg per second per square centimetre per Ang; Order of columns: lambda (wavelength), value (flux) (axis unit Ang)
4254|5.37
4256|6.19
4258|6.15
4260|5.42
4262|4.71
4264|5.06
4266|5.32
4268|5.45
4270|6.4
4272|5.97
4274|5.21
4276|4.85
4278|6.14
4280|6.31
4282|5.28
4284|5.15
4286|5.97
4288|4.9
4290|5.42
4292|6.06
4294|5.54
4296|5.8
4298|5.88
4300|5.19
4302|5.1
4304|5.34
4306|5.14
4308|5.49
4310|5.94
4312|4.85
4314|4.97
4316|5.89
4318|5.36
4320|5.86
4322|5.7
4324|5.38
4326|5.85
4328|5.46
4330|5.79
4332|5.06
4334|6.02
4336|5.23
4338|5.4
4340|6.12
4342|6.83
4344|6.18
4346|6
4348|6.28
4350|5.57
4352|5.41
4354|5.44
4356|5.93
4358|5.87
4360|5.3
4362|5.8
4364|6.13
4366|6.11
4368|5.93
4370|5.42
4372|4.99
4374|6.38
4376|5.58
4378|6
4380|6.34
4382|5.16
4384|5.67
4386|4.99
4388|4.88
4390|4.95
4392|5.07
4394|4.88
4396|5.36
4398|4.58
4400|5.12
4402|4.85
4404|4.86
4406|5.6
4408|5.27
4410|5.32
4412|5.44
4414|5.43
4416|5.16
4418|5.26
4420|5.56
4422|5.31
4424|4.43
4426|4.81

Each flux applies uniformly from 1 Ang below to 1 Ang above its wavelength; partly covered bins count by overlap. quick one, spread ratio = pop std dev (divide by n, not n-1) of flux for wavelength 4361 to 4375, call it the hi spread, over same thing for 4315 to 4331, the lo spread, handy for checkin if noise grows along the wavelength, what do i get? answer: 2.1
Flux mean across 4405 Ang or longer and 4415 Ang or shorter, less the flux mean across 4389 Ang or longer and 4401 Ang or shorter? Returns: 0.42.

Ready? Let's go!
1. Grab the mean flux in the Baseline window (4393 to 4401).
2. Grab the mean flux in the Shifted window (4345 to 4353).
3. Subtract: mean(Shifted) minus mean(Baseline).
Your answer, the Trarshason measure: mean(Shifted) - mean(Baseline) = 0.83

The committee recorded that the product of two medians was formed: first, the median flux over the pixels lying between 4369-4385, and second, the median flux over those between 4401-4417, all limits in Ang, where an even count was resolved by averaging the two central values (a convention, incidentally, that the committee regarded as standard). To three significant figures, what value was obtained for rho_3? 29.8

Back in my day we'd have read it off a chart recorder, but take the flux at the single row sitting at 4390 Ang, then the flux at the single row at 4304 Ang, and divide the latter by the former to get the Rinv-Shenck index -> 1.08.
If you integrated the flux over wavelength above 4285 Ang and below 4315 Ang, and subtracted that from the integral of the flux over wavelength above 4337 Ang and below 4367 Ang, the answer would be 14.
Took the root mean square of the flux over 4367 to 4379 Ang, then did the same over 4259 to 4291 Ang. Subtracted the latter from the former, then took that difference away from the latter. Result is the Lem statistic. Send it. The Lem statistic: 5.3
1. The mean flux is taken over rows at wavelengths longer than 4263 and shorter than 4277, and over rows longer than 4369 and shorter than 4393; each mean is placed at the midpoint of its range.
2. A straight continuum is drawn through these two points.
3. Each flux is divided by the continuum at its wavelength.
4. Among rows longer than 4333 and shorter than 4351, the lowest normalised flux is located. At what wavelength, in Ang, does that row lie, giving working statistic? 4336 Ang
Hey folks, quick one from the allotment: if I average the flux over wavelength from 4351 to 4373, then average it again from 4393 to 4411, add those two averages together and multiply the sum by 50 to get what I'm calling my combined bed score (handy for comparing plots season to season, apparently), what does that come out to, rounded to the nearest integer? 538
